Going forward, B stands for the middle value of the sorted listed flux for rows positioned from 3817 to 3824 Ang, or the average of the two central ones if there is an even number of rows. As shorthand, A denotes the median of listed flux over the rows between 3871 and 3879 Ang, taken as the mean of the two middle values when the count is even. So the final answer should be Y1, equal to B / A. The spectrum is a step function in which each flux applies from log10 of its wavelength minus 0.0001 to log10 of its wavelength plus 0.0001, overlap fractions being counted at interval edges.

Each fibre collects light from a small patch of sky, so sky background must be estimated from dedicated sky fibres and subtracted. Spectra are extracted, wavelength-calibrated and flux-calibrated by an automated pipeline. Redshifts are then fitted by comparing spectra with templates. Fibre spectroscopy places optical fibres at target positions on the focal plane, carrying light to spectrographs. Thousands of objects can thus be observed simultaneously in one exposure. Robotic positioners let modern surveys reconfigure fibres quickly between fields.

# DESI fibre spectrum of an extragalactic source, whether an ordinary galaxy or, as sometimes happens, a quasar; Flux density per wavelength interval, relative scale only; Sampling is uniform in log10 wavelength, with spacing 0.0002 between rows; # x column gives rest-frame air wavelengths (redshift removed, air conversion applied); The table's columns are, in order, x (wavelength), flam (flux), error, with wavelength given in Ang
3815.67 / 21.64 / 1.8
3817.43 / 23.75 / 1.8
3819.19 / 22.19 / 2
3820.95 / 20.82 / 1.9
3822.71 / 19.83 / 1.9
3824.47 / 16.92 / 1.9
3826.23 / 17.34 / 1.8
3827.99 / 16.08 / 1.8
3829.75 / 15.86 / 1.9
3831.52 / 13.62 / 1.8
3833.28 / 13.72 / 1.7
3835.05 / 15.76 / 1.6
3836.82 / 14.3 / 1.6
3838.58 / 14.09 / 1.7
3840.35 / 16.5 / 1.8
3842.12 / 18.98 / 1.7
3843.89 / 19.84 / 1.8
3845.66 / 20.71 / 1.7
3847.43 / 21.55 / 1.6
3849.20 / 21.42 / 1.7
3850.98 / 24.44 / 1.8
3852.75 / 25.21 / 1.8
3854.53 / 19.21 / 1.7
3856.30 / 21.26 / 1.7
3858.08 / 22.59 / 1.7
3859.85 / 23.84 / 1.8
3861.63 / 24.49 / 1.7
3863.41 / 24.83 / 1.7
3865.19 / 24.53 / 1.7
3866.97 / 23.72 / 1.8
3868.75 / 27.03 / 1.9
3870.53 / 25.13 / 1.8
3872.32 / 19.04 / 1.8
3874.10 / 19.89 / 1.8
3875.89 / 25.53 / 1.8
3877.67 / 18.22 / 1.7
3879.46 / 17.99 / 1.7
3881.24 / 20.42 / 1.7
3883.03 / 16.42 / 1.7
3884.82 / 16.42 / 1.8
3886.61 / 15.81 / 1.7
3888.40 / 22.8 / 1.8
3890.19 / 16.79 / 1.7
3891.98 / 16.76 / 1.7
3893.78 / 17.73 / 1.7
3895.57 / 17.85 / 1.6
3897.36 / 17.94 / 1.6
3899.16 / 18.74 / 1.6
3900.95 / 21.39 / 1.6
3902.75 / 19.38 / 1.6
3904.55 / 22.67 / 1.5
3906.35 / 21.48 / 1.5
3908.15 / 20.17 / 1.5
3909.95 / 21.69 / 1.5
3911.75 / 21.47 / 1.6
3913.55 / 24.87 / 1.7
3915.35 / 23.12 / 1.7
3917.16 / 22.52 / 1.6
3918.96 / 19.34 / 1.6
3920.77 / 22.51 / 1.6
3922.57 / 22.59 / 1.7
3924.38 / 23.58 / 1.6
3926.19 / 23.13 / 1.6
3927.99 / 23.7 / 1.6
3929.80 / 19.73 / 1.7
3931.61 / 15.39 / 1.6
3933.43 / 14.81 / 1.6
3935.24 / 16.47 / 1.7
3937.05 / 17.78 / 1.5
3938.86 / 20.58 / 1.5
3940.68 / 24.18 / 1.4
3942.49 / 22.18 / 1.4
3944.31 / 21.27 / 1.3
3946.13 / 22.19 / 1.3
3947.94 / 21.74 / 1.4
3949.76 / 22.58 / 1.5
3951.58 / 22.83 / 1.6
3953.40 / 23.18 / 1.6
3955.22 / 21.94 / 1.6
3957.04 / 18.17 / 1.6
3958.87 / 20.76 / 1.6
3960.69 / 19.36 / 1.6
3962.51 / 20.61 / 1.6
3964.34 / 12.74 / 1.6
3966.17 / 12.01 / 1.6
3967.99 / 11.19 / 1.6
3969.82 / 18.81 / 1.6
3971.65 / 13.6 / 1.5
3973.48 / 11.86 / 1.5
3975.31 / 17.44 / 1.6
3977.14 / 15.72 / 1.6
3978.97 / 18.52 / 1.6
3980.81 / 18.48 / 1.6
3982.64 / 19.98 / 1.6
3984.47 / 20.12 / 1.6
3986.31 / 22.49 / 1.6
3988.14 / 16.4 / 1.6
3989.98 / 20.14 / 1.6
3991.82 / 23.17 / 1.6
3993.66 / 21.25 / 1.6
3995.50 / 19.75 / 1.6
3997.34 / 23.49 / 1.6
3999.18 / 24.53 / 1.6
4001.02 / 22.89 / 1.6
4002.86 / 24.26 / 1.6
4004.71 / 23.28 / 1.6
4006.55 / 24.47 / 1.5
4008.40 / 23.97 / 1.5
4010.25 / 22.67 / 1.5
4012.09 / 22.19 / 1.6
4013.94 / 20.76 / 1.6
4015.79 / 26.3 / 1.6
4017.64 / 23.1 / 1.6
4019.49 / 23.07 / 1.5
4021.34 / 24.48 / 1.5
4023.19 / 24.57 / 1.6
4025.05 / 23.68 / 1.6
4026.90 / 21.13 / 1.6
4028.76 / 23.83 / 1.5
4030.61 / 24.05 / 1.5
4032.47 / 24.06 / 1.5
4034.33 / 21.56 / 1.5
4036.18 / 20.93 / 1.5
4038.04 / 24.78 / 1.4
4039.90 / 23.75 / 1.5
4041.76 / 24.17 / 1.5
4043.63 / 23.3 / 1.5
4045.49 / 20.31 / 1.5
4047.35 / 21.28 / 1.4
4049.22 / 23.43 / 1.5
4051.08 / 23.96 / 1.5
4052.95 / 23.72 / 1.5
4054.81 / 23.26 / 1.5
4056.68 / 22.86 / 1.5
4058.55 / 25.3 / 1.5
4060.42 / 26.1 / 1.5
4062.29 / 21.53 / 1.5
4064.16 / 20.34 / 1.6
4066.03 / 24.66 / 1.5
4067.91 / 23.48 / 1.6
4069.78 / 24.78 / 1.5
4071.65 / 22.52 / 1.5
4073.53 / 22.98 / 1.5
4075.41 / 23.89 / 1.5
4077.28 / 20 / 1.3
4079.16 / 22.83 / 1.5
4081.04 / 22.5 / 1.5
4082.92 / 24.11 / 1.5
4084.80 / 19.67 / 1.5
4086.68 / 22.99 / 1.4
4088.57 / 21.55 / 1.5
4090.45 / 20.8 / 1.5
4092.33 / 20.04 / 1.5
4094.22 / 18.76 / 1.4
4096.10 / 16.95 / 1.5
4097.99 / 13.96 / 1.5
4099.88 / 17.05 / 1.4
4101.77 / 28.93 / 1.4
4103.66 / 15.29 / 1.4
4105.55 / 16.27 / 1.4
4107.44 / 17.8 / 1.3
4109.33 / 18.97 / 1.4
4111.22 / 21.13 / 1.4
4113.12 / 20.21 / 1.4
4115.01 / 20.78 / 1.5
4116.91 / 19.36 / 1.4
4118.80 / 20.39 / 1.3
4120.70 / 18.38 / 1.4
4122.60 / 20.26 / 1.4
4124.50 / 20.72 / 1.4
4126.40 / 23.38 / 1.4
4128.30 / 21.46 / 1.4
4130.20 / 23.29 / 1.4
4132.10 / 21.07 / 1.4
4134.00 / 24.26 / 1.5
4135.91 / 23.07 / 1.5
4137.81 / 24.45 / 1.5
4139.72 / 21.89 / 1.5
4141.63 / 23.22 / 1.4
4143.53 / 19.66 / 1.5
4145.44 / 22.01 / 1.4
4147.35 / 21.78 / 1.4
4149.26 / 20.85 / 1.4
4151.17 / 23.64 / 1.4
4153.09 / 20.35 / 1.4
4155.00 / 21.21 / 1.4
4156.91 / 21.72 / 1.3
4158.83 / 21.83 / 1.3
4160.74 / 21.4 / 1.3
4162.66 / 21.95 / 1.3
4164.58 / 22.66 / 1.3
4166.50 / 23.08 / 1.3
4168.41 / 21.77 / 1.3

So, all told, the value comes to 1.10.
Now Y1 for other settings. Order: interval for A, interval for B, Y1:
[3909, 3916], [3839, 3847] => 0.87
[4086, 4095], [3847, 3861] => 1.06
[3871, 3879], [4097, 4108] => 0.86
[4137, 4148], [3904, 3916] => 0.99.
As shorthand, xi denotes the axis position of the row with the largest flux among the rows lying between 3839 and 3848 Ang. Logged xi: 3847.43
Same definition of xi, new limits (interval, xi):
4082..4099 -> 4082.92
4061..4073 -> 4069.78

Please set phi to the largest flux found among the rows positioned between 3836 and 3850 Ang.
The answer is 21.55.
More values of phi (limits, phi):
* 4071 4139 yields 28.93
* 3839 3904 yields 27.03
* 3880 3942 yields 24.87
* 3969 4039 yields 26.3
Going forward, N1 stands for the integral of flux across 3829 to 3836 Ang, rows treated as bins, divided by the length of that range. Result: 14.7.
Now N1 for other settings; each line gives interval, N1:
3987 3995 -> 20.3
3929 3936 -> 16.5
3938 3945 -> 22.1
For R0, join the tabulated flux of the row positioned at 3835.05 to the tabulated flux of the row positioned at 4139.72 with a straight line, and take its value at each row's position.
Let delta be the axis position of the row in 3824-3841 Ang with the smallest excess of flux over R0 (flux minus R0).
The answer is 3831.52 Ang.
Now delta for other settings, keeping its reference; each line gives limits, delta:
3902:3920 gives 3918.96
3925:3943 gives 3933.43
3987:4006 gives 3988.14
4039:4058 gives 4045.49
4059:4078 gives 4077.28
